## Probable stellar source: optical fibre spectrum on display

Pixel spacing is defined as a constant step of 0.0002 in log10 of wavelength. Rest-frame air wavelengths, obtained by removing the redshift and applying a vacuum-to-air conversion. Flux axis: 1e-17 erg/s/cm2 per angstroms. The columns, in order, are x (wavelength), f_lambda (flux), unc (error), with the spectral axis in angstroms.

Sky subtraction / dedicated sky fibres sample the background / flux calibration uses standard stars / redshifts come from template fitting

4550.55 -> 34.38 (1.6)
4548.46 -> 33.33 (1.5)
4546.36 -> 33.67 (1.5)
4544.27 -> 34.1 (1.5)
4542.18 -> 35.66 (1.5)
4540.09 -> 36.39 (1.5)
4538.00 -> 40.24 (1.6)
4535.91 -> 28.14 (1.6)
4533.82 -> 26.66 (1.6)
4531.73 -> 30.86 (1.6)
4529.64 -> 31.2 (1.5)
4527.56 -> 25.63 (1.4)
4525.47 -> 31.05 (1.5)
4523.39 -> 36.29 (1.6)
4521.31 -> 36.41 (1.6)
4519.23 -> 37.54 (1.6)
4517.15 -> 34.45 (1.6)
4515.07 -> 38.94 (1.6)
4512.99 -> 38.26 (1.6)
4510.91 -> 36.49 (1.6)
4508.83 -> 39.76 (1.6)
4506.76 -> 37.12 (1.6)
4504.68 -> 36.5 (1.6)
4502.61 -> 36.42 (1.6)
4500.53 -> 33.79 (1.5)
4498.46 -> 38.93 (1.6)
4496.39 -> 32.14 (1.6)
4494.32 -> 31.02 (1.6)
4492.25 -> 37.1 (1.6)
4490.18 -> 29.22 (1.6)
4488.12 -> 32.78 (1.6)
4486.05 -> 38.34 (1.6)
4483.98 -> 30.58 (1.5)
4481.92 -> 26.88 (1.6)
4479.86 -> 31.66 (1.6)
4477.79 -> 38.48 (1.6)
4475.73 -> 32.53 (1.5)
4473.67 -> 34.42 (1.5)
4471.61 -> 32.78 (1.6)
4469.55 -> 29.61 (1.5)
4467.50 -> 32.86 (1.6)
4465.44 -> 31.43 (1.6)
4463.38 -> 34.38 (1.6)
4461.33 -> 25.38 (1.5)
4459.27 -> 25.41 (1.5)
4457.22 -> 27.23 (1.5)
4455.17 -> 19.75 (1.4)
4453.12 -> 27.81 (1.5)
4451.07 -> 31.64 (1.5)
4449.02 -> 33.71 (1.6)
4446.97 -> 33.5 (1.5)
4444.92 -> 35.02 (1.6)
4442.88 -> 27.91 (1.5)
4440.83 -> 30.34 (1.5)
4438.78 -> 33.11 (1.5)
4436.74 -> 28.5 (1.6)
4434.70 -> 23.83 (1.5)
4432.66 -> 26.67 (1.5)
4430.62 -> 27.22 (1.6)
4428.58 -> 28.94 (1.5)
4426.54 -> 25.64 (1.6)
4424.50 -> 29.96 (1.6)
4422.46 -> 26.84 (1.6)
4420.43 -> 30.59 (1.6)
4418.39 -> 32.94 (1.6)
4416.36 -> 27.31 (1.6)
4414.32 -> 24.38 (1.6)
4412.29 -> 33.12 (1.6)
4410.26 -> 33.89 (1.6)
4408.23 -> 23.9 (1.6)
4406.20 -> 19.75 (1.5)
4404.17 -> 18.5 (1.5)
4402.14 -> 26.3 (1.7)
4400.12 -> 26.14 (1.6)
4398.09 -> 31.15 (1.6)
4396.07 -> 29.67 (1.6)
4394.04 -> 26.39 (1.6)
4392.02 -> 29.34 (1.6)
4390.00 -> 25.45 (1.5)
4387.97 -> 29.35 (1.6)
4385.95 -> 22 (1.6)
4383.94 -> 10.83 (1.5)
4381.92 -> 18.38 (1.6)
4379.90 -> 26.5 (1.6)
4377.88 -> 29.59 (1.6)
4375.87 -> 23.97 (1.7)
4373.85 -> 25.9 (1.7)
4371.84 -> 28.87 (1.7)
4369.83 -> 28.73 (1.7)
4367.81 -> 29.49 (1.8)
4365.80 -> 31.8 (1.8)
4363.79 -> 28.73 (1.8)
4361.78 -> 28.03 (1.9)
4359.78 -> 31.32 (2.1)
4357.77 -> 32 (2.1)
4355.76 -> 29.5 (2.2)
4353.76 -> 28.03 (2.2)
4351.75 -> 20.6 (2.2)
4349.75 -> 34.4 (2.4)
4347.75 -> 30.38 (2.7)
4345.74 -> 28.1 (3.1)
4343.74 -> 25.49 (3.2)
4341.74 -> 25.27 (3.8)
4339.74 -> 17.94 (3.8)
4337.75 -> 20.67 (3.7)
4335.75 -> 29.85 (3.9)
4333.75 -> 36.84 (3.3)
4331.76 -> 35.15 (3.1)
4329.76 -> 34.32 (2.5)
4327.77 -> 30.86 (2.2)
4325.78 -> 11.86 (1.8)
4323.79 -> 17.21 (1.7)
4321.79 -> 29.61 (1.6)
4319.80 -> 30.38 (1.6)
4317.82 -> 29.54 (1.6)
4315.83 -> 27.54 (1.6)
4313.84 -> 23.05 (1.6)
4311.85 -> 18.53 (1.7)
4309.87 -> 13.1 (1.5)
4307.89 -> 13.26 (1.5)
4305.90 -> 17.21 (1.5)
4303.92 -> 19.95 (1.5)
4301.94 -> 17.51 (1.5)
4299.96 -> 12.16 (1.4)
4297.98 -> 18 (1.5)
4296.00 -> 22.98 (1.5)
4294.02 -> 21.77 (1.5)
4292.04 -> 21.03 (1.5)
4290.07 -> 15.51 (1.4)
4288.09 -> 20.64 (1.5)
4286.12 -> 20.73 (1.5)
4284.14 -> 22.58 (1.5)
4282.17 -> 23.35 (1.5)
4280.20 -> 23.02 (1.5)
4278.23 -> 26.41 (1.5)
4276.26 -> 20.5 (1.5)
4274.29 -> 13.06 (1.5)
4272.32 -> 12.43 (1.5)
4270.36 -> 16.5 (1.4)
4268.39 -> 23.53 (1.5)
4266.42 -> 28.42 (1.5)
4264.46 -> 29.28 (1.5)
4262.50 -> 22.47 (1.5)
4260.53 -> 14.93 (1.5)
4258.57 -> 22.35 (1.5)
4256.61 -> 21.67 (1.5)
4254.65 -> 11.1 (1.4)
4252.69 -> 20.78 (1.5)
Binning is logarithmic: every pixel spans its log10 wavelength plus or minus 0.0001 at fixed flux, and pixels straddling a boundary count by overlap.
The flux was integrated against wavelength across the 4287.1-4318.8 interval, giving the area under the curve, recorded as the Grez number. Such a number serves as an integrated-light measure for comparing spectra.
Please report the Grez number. 618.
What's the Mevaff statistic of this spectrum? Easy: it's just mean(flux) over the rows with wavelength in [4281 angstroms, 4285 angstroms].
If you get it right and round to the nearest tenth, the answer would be 23.0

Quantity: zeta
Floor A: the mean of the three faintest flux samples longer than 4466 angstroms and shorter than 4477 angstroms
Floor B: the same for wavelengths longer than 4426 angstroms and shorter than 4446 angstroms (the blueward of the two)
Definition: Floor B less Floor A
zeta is -6.3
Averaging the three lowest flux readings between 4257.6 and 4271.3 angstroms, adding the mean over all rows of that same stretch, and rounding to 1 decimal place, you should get 40.4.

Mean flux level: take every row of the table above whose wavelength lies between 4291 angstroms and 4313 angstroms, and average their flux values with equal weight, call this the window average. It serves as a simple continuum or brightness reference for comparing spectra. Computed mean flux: 17.8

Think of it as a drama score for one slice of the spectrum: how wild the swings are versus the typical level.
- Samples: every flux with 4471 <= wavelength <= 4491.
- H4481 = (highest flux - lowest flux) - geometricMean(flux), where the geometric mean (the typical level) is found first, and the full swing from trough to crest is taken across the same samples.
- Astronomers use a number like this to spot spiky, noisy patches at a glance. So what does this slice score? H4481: -21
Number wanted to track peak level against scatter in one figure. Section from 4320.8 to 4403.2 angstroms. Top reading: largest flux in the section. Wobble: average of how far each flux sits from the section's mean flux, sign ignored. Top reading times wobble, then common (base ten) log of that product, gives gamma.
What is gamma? 2.20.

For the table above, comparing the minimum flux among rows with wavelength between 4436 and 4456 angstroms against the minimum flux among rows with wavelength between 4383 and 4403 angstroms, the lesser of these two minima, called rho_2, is 10.8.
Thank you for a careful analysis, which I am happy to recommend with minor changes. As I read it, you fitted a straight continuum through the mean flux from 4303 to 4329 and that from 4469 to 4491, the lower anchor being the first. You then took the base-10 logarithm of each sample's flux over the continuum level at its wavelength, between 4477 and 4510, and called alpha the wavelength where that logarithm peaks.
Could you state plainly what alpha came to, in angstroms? 4477.79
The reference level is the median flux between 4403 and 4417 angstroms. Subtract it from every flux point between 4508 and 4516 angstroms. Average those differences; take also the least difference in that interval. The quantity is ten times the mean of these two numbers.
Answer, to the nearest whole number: 130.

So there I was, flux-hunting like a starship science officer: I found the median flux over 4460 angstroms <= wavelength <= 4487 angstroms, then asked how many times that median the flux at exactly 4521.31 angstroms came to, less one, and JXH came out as 0.12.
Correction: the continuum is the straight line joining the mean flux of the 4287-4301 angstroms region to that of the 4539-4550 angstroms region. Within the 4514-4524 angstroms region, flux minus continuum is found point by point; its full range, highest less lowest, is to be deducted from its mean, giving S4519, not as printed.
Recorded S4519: -0.9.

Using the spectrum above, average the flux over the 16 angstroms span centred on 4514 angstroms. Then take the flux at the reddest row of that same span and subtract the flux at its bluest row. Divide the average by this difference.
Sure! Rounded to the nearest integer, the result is -53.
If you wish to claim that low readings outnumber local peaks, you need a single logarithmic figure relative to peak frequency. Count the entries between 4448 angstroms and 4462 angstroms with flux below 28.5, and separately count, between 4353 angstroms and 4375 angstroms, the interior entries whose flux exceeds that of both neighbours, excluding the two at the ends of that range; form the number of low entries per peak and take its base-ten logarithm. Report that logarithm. 0.2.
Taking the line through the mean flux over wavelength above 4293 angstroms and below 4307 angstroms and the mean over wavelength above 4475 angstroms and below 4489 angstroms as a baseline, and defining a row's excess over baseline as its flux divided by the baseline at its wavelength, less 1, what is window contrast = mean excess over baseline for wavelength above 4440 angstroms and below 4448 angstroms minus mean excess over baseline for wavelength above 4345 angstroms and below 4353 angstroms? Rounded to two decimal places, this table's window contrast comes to -0.21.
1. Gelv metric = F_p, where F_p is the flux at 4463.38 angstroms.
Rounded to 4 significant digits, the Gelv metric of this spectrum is 34.38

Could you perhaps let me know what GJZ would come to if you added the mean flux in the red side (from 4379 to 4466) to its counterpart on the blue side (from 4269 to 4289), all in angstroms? 47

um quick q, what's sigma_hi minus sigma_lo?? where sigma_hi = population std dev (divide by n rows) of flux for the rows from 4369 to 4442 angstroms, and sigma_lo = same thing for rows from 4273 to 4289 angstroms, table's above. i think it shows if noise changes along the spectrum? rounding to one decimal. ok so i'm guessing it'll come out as 1.0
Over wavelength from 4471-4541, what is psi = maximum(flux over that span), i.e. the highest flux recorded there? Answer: 40.24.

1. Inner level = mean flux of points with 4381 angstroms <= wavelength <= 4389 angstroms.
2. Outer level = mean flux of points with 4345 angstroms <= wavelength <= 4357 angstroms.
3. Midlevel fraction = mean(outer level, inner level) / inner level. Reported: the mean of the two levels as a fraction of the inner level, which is 1.21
